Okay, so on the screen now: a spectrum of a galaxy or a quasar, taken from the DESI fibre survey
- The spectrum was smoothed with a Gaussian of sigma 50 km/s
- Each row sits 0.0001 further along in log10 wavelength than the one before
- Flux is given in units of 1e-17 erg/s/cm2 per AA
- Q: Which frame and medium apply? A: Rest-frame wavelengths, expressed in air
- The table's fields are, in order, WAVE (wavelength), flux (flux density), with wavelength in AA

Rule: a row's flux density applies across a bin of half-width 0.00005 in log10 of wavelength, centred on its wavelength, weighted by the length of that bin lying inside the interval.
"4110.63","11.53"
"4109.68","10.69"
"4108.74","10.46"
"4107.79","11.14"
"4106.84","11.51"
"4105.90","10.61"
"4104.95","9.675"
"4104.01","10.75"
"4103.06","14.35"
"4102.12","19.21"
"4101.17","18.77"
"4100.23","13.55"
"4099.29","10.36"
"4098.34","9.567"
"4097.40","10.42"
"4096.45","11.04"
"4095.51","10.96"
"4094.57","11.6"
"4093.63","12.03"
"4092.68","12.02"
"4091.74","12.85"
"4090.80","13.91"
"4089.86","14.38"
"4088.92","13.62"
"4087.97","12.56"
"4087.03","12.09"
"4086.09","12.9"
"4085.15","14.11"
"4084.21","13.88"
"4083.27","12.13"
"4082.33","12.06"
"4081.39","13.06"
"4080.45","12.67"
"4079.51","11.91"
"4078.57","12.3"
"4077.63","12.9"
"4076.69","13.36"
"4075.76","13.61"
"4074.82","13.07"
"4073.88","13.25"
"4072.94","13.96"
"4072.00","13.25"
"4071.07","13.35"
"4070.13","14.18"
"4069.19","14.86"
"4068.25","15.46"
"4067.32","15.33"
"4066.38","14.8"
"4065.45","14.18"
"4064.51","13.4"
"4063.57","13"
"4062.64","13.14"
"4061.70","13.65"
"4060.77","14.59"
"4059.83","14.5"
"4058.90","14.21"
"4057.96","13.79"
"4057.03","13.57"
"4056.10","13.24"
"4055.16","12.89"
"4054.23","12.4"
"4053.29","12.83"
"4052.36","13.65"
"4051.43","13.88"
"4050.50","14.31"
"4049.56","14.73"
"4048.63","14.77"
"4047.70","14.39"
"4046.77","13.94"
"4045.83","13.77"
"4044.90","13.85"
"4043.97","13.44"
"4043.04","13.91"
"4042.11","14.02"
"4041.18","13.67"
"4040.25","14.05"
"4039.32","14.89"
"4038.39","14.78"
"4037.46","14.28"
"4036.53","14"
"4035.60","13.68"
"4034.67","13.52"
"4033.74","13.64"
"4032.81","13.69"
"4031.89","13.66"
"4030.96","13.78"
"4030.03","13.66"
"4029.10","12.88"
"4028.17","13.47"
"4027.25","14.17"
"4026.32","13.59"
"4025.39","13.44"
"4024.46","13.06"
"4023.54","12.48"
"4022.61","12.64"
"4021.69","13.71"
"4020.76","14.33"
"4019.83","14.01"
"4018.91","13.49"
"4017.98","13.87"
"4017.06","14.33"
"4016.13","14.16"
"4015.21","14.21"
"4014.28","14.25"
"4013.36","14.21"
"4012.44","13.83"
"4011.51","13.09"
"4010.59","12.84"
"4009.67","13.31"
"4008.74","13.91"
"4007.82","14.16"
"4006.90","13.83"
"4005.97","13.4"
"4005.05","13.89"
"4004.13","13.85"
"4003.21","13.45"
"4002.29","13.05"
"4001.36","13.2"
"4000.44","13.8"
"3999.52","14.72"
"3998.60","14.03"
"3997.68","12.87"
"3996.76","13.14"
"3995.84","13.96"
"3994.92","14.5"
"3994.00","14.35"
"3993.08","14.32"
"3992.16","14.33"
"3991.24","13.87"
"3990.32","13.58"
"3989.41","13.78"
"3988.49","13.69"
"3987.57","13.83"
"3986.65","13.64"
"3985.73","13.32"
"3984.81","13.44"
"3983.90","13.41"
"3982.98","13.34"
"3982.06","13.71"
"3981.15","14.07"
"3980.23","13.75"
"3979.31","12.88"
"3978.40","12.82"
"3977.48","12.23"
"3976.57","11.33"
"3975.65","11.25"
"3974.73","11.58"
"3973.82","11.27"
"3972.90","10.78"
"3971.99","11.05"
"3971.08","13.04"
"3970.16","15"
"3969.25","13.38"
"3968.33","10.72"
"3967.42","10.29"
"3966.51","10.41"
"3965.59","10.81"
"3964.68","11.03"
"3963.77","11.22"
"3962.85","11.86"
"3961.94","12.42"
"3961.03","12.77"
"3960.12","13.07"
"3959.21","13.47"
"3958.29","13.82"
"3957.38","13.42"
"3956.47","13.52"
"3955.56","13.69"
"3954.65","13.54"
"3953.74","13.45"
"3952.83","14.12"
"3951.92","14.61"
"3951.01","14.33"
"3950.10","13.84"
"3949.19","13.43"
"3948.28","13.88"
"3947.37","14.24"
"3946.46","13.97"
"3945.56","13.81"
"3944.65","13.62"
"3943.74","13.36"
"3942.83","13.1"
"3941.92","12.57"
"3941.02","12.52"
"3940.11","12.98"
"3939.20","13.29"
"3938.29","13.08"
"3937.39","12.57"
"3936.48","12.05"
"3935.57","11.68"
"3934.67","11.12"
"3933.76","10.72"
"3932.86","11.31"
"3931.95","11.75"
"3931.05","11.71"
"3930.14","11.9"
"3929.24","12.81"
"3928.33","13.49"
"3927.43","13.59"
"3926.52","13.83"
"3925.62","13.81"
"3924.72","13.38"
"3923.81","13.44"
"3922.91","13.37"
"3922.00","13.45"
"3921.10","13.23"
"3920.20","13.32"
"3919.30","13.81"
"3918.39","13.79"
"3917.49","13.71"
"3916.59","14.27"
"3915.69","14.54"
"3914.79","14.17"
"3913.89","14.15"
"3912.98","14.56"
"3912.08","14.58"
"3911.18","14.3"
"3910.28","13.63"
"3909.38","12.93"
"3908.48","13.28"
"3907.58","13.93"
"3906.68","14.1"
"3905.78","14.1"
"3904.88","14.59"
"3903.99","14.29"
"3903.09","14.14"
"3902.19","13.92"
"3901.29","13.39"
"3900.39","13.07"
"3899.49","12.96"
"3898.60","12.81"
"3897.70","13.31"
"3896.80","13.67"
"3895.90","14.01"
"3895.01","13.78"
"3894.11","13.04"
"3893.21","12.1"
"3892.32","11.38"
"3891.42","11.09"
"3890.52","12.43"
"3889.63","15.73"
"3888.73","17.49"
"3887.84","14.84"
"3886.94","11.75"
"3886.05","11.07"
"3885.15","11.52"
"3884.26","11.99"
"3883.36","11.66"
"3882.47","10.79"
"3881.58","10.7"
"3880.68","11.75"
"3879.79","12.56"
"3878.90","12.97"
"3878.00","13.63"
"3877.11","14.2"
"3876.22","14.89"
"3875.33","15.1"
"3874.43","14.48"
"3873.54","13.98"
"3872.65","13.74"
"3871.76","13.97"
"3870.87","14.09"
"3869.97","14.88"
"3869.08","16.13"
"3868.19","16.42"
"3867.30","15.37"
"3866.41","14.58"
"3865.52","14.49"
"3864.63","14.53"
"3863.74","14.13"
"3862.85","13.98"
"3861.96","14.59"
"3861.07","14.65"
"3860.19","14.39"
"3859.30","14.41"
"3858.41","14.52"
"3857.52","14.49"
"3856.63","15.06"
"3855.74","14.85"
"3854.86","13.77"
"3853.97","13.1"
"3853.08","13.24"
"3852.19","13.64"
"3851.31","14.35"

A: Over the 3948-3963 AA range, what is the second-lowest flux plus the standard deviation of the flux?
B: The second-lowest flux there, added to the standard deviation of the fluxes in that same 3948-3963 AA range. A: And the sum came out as 13.1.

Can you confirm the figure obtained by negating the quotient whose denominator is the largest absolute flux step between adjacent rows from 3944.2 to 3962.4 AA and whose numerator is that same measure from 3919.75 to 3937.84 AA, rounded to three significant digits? -1.36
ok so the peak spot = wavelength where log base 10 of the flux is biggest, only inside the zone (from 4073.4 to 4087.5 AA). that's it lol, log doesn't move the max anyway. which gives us 4085.15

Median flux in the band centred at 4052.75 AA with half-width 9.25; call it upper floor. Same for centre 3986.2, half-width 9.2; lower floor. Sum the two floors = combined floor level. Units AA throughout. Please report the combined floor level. 27.5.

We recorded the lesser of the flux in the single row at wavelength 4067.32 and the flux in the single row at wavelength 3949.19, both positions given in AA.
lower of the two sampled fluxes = 13.4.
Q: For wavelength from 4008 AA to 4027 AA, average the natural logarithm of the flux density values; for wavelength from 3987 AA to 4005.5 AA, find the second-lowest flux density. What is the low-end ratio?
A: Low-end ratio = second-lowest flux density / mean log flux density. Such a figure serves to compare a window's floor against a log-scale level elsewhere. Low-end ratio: 5.00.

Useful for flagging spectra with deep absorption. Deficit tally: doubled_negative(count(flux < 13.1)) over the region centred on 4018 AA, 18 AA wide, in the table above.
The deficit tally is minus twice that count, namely -10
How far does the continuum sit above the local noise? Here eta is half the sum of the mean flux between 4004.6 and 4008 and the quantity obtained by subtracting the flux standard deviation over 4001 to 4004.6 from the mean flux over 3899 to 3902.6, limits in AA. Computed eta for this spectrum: 13.4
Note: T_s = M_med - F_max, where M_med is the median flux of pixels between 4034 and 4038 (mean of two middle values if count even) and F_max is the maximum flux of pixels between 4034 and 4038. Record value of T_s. -0.4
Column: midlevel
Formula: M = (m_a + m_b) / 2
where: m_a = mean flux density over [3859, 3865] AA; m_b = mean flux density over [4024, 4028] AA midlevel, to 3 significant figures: 14.0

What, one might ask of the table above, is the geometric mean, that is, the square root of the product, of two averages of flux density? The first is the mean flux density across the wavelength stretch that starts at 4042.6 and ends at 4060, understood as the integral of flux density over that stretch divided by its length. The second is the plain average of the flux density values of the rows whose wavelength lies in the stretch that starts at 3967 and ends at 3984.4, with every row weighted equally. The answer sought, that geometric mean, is 13.1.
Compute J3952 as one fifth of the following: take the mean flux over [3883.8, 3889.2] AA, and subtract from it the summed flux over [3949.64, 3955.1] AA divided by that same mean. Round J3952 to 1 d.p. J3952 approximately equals 1.3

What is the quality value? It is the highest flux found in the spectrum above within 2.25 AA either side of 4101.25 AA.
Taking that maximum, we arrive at 19.21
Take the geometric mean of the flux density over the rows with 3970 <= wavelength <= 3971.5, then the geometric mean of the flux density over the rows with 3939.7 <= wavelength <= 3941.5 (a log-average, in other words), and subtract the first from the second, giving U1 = -1.2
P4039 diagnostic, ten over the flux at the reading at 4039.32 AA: 0.67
